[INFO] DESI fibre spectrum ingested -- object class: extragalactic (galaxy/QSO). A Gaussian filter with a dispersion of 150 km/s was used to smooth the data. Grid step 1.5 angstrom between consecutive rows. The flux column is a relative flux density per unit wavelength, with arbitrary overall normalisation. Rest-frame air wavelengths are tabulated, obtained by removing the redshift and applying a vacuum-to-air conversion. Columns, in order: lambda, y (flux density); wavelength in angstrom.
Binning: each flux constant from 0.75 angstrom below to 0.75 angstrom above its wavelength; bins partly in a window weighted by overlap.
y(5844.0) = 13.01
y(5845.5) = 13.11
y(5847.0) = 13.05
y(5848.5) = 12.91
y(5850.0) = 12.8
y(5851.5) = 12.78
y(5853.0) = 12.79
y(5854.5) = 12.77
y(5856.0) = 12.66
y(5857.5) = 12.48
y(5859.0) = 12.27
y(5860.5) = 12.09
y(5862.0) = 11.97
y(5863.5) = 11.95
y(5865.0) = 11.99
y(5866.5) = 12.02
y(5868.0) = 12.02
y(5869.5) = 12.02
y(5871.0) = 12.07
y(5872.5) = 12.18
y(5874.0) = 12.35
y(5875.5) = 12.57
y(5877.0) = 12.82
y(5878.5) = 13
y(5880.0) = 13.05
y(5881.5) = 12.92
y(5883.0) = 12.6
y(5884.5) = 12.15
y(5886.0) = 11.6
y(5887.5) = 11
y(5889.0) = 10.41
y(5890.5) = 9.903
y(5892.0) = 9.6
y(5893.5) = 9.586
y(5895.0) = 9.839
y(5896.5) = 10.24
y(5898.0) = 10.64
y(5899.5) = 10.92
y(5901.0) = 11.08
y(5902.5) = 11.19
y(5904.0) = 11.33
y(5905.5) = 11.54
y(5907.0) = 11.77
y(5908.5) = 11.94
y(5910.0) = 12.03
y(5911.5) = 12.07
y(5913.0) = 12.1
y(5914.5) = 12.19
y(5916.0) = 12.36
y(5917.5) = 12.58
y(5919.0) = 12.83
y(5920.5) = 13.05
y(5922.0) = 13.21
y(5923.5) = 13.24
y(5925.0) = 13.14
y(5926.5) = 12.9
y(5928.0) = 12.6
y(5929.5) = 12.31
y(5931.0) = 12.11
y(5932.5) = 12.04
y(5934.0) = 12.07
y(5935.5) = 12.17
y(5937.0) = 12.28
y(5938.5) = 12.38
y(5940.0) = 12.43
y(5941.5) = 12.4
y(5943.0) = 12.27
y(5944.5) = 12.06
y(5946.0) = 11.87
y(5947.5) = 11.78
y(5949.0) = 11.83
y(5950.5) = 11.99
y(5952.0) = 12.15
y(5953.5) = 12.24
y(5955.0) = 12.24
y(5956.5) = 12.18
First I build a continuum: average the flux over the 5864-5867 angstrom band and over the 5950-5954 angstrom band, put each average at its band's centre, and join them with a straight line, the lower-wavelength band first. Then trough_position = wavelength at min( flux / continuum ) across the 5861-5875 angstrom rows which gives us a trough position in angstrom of 5863.5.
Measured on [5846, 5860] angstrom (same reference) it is 5859.0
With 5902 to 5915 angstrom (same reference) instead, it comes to 5902.5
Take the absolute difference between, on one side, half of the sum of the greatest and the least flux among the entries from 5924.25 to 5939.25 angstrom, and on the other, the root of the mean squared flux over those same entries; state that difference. 0.19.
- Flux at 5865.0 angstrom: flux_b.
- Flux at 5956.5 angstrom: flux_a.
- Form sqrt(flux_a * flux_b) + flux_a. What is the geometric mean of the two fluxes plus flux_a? 24.3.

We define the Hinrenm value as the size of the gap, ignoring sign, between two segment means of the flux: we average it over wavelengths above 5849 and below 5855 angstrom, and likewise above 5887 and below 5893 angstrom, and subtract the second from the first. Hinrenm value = 2.6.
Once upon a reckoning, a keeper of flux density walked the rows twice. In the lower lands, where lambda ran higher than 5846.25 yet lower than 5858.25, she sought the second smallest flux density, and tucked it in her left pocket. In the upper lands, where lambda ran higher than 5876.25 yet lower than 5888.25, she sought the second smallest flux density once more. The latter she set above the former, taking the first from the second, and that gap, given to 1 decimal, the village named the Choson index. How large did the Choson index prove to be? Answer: -1.1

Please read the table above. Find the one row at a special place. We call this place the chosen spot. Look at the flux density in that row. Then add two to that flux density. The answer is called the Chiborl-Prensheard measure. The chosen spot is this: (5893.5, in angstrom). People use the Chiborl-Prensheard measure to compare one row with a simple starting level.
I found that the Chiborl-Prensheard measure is 11.6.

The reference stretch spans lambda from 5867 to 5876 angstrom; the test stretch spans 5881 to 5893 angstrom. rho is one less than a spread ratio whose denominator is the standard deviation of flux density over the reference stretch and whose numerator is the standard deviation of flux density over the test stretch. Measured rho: 5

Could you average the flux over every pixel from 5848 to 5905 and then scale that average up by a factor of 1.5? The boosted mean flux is 17.7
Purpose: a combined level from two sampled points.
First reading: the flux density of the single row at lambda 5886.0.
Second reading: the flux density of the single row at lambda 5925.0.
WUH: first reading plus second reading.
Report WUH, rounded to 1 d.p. 24.7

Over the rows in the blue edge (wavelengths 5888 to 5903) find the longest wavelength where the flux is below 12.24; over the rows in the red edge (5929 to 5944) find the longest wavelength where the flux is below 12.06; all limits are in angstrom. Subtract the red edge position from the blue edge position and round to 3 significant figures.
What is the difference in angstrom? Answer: -30.0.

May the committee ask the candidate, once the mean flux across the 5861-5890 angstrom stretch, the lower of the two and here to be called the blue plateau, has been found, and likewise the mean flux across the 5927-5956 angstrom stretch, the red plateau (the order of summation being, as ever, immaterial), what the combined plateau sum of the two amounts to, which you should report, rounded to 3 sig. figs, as 24.3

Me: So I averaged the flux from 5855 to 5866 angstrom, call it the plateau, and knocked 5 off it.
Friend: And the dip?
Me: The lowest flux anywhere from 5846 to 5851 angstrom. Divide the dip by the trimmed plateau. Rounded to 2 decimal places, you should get 1.78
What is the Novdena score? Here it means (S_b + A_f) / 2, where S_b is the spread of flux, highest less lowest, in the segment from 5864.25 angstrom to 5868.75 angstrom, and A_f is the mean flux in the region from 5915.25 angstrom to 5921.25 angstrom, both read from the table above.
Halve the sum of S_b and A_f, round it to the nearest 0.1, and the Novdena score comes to 6.4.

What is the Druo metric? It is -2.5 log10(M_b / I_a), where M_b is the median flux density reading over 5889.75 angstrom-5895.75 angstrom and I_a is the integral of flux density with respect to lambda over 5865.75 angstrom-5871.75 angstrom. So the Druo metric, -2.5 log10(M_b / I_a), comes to 2.18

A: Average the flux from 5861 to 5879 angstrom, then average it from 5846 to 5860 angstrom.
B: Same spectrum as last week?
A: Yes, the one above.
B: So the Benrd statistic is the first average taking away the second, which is -0.48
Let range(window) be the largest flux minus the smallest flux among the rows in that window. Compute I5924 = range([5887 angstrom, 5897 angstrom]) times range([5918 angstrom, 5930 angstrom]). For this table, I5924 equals 1.32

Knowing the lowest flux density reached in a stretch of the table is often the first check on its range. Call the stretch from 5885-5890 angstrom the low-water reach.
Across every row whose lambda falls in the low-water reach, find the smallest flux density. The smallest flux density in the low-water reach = 10.41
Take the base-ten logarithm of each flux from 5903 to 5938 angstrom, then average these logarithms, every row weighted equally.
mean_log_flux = 1.091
